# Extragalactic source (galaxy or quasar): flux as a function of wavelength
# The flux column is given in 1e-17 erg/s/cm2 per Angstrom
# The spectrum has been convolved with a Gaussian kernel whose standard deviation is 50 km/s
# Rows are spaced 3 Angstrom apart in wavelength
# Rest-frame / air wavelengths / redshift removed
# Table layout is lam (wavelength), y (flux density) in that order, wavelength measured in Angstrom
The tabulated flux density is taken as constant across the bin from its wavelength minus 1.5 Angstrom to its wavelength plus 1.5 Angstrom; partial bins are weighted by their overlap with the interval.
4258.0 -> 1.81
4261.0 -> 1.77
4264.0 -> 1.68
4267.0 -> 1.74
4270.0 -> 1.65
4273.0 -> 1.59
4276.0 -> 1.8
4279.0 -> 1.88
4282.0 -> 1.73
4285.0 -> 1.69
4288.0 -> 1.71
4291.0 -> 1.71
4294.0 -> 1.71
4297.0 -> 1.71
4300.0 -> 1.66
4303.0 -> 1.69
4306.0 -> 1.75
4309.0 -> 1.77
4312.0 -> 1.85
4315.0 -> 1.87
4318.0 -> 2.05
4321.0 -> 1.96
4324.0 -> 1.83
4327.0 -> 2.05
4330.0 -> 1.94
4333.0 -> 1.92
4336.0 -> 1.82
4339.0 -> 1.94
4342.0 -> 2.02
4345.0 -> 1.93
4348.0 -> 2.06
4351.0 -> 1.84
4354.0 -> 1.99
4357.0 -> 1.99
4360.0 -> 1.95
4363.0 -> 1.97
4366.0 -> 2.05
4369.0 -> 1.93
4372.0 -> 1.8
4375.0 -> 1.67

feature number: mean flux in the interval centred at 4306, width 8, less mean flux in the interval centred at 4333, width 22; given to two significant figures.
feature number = -0.19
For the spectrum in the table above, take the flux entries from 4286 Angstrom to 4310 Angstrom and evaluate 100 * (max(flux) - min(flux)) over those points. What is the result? 11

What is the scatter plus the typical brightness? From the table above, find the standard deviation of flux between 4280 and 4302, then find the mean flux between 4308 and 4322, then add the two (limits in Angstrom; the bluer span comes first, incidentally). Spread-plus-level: 1.92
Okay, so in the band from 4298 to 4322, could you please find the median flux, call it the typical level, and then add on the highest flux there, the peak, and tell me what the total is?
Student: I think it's 3.86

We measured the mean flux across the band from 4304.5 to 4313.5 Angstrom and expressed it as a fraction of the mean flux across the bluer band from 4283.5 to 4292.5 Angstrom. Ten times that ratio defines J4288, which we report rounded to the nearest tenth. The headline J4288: 10.5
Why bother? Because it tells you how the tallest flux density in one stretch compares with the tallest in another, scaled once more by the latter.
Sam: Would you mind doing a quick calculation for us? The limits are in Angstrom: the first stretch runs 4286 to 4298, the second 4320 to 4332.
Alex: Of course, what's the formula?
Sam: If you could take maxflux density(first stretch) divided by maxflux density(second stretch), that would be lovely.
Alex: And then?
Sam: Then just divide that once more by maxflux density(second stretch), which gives 0.41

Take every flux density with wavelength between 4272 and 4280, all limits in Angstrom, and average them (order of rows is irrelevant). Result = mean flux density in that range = 1.76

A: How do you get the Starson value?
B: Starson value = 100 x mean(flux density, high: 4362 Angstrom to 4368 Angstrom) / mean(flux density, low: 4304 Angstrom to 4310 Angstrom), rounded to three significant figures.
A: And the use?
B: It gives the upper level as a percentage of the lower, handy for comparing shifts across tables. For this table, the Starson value 114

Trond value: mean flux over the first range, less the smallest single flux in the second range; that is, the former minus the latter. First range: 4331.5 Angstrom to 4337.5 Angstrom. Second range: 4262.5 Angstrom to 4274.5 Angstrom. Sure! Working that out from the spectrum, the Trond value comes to 0.28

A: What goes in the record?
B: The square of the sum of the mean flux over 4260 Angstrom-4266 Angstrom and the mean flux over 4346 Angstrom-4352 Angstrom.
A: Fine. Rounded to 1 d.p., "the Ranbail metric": 13.5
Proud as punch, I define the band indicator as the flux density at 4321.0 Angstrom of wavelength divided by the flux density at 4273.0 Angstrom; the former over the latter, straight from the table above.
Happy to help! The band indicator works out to 1.23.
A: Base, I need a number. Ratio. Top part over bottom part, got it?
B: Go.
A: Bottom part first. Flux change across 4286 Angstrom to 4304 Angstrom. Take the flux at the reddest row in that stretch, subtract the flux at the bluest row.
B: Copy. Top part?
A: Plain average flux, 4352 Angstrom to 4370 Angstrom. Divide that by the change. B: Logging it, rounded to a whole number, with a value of -99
